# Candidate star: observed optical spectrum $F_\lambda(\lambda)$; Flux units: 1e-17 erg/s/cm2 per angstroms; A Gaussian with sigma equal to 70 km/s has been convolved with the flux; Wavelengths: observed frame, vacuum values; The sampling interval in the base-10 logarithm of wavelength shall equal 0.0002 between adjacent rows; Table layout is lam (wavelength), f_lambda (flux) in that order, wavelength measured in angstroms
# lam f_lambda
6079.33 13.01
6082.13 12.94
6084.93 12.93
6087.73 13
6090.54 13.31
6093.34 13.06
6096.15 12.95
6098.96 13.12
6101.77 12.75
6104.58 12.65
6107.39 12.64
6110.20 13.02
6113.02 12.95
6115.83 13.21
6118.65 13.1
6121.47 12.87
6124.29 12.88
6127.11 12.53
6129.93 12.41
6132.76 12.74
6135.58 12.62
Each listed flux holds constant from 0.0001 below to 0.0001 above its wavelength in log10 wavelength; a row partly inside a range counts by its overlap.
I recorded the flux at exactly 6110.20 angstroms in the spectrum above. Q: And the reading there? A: 13.02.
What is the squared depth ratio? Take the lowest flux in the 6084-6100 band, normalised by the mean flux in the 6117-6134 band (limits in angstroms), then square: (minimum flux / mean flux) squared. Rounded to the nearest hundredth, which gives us 1.03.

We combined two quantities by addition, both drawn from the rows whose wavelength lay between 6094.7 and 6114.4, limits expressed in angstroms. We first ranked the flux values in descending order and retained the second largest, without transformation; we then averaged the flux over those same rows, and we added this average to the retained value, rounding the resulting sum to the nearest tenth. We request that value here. 25.9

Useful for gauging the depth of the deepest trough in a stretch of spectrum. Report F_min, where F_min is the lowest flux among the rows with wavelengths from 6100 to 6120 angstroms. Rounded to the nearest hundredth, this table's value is 12.64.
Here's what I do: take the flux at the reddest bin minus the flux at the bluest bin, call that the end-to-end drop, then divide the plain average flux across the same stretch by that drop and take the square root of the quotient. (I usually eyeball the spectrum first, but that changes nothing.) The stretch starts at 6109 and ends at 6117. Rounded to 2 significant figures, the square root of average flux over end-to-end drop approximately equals 8.3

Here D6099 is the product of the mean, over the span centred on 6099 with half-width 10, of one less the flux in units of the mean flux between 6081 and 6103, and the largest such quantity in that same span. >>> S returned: 0.0002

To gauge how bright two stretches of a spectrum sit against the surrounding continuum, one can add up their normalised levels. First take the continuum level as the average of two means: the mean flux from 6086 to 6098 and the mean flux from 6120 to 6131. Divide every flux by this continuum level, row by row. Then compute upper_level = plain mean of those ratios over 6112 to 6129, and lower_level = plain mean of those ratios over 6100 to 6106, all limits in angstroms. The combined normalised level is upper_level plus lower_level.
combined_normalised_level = 1.99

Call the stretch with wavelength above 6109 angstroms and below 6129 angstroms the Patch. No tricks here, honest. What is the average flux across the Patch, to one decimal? 12.9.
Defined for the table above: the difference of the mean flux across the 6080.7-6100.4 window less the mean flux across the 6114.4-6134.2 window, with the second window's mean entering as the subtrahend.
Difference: 0.22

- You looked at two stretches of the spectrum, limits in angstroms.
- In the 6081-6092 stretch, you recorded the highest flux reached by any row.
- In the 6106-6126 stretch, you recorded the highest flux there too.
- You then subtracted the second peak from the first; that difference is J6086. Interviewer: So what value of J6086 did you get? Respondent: 0.10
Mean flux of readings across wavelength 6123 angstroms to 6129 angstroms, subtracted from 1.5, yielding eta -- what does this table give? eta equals -11.2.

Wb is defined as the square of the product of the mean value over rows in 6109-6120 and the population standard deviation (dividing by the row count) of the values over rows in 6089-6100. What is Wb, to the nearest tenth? 2.9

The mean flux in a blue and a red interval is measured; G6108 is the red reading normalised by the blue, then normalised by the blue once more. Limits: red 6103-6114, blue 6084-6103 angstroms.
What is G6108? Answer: 0.0756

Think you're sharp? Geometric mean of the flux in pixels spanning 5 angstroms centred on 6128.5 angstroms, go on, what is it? 12.5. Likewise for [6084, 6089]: 13.0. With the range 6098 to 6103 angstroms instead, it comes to 12.9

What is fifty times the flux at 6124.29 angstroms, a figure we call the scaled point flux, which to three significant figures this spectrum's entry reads 644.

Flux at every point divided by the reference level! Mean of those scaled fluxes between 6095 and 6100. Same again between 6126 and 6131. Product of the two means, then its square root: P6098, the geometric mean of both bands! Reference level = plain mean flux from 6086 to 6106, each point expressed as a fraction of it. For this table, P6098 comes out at 0.98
